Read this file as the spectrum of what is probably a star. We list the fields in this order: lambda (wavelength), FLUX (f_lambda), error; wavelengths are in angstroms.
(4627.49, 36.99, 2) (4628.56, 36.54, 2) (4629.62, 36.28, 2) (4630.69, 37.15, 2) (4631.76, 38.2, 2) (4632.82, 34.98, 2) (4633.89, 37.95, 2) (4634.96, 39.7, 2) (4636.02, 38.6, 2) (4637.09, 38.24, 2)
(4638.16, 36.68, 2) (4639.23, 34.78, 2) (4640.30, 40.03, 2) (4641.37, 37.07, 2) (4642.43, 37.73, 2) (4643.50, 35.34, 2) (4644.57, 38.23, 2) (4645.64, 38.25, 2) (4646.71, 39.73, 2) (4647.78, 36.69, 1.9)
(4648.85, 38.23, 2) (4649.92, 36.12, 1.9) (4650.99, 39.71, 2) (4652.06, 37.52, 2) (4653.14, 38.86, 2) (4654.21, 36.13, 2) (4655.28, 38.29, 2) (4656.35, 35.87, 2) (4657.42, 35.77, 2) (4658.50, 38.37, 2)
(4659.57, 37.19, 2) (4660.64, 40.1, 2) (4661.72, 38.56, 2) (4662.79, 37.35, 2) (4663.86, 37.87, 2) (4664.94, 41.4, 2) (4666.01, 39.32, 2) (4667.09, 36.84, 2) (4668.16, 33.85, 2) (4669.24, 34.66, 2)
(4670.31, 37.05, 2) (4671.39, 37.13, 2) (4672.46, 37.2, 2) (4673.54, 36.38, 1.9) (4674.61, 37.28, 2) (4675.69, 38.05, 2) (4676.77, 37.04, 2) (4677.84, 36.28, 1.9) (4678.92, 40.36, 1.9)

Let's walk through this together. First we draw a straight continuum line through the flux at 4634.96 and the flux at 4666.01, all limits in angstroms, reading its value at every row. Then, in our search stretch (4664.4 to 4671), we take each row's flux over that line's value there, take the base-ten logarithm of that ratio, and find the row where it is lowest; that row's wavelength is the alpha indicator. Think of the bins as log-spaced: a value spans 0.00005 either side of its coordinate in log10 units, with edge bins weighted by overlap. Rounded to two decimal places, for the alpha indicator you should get 4668.16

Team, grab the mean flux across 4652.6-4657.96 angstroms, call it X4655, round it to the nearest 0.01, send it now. 36.98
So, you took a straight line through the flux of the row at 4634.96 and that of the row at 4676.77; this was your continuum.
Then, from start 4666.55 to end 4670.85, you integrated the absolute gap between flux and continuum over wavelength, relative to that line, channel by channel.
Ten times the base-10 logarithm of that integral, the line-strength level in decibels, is 9.2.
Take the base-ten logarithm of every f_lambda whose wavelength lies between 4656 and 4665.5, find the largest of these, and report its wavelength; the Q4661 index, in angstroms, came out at 4664.94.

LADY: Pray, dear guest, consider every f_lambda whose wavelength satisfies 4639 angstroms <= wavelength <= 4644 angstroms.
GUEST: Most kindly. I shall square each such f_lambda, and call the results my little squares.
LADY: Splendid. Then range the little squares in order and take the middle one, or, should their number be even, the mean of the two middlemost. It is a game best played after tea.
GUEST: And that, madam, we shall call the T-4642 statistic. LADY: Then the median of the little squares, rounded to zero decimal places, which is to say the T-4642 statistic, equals 1374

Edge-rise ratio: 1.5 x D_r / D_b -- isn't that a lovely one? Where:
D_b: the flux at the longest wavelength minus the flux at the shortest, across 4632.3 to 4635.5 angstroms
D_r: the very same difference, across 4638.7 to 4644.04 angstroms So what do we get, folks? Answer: 0.2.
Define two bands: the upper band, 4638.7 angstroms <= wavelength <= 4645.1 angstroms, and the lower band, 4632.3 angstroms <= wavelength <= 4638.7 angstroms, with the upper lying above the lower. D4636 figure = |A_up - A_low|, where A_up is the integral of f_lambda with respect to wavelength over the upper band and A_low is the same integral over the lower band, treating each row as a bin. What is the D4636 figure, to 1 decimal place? 2.8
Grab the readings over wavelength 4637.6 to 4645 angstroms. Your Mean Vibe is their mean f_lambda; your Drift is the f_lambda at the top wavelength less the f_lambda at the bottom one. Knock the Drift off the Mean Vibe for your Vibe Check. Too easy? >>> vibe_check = 35.6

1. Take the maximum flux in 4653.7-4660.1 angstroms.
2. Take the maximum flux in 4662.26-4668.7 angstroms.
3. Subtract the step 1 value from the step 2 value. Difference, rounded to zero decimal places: 3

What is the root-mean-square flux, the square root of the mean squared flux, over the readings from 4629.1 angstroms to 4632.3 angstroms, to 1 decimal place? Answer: 37.2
